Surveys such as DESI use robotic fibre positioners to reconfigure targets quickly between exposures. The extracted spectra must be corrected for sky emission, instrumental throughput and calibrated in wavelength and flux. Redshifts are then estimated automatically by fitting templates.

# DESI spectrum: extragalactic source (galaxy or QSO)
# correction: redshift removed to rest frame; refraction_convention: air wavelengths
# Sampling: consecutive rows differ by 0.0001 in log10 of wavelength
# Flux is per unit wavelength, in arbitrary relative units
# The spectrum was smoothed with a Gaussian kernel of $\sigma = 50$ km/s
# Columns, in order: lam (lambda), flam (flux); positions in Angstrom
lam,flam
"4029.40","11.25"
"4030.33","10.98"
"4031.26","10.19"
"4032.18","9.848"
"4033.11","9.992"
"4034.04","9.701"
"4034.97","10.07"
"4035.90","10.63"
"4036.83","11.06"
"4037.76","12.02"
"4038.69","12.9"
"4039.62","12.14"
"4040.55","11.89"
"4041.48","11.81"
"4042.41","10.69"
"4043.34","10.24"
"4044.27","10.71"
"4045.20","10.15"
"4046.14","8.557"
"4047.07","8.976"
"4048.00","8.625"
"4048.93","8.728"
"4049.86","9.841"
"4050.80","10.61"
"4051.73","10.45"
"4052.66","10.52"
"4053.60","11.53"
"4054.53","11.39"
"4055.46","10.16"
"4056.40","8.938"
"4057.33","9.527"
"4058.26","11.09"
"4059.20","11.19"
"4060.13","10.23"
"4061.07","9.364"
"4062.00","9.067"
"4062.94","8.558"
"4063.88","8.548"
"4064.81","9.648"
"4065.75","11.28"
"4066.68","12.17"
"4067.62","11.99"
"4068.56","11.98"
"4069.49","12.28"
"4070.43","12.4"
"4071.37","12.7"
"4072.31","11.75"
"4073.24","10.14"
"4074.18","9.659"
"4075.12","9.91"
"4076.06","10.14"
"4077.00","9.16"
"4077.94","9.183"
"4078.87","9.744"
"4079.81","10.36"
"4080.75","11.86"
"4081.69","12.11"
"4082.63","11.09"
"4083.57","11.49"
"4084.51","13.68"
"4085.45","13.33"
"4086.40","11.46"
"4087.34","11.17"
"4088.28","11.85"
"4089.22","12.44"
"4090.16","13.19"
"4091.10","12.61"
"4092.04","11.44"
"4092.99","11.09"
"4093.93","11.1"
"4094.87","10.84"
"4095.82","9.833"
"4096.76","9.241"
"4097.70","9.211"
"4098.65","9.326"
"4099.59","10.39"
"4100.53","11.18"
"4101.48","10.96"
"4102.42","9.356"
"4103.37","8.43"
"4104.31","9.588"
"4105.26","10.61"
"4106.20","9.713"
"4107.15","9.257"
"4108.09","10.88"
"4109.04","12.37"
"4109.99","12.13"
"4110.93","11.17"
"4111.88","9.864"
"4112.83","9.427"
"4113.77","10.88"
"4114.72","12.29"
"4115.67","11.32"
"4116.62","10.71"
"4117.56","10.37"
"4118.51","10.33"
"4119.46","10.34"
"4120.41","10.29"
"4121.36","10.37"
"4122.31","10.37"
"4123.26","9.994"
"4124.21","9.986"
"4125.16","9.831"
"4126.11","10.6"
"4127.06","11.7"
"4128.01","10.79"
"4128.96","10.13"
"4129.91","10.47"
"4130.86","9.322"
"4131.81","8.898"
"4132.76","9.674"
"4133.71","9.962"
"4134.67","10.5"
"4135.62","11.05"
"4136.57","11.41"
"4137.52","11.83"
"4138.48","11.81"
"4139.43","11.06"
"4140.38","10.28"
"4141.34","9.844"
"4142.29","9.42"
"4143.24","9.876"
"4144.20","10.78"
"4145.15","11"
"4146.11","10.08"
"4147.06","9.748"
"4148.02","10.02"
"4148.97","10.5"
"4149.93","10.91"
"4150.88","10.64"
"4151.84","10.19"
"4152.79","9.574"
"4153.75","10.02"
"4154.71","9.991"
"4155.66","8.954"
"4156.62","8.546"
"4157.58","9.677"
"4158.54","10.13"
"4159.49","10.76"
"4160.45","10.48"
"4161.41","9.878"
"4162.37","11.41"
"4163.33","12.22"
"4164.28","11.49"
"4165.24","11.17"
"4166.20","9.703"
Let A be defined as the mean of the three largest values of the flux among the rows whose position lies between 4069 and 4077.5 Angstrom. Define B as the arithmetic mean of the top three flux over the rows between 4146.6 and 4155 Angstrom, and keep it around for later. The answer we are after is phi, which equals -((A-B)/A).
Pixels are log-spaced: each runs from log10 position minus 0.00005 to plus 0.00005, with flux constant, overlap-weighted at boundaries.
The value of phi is -0.14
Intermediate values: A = 12.5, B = 10.7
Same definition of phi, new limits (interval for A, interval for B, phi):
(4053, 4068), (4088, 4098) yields 0.07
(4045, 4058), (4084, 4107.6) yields 0.20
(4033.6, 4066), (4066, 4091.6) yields 0.08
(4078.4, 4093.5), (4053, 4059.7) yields -0.15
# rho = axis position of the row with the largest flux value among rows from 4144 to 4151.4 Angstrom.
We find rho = 4145.15 Angstrom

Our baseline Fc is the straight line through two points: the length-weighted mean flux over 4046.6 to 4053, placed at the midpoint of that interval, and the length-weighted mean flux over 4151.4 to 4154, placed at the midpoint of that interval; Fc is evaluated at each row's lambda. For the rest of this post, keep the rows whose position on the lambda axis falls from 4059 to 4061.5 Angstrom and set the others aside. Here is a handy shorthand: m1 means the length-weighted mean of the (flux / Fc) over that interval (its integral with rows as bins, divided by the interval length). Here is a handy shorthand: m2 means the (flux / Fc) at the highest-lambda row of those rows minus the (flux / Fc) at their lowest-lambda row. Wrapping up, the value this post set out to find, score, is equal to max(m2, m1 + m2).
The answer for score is 0.9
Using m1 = 1.05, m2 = -0.19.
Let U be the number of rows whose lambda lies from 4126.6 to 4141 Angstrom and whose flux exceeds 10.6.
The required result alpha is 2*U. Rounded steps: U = 7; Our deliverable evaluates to 14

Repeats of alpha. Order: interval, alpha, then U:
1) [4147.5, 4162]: 6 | 3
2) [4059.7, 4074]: 16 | 8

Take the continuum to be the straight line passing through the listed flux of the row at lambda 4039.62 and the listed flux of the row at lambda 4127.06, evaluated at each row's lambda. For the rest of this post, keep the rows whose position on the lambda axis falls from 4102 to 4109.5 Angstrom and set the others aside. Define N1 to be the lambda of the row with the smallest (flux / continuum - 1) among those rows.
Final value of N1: 4103.37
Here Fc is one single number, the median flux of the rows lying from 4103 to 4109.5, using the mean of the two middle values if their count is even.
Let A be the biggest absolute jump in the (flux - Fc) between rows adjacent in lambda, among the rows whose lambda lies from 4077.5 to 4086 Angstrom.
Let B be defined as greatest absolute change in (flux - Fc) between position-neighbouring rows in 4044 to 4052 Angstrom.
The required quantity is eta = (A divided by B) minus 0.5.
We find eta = 0.9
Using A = 2.2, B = 1.59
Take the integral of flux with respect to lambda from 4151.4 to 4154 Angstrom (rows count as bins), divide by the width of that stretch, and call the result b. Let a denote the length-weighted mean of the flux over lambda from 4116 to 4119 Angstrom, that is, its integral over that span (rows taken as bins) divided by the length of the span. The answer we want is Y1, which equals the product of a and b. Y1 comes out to 104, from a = 10.5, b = 9.9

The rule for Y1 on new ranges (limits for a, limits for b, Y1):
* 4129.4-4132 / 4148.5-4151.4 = 103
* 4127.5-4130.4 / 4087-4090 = 126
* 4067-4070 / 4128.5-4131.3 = 121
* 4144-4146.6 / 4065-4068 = 123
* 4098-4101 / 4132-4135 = 101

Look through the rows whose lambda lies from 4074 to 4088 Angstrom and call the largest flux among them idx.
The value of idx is 13.68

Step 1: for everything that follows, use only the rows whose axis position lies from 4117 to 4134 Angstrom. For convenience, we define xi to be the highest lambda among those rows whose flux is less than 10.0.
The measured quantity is 4133.71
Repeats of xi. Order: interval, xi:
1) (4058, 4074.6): 4074.18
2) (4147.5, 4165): 4161.41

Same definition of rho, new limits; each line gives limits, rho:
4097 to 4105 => 4100.53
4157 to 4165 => 4163.33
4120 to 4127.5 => 4127.06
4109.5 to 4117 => 4114.72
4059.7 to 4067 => 4066.68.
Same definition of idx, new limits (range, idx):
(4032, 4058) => 12.9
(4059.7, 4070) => 12.28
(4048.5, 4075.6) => 12.7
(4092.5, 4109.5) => 12.37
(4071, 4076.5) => 12.7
